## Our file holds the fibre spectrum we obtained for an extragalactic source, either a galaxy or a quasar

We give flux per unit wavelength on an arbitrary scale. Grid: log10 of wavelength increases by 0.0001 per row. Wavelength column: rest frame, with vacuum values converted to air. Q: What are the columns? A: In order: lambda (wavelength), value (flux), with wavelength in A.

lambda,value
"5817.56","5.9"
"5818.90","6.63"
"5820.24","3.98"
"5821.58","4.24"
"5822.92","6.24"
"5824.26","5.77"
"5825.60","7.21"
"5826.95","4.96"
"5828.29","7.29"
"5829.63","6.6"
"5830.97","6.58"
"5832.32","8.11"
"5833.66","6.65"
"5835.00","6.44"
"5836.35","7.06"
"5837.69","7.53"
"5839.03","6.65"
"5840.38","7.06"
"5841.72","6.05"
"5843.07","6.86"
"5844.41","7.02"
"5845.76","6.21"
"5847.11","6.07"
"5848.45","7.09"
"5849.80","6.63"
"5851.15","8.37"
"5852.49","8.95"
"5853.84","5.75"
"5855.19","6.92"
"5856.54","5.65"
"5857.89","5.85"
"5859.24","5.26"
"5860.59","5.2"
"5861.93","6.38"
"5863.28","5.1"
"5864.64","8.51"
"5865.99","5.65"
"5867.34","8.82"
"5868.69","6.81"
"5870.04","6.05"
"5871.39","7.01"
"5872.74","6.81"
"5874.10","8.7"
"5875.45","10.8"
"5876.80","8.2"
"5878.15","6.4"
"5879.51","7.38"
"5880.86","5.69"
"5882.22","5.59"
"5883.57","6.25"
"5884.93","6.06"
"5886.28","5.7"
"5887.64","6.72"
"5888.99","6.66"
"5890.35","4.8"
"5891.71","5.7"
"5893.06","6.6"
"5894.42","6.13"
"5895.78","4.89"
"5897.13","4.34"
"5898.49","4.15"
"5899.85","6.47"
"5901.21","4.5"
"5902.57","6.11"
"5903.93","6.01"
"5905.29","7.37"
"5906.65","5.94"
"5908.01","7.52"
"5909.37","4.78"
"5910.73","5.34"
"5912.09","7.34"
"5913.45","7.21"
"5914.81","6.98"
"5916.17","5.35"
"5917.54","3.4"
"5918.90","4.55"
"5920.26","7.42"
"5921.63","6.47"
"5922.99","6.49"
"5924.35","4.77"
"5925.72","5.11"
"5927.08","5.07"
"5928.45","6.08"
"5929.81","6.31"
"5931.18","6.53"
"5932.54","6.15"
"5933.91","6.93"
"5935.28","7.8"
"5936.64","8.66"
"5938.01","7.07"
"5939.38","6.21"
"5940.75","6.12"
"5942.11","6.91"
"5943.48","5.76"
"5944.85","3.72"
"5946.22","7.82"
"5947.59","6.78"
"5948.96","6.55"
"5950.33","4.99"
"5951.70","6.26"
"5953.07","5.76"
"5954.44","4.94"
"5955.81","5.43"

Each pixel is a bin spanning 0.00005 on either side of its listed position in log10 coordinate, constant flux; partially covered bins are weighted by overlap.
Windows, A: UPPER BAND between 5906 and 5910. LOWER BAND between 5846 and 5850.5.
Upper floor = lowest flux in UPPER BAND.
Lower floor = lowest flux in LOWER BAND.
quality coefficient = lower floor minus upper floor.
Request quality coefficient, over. 1.3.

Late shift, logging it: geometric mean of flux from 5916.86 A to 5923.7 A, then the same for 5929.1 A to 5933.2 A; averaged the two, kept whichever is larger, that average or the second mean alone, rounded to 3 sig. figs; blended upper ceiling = 6.33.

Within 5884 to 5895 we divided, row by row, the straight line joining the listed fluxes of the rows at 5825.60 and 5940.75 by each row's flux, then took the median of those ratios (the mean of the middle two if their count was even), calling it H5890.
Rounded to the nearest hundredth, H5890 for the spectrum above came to 1.08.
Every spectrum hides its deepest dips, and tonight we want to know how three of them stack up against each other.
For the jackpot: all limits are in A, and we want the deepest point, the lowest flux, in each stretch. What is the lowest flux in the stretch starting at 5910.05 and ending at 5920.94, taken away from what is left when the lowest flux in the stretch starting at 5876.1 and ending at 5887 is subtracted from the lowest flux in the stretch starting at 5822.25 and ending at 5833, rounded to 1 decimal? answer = -4.0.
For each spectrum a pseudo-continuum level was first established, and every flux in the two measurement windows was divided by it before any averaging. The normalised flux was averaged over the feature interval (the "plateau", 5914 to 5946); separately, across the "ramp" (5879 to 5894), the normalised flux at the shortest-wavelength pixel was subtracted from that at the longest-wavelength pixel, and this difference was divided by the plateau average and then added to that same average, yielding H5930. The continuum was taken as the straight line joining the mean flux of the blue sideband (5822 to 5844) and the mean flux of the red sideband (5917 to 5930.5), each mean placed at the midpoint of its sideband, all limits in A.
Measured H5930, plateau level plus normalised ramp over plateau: 1.02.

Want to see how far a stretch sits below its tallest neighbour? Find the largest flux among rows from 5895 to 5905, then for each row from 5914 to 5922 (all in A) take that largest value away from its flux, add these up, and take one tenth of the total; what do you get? -0.5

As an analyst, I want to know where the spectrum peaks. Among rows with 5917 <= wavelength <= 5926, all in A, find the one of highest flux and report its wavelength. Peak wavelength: 5920.26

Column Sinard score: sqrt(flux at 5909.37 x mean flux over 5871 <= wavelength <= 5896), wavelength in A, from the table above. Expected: 5.6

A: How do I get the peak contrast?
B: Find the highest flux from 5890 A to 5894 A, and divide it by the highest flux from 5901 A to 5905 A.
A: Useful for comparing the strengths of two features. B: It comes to 1.08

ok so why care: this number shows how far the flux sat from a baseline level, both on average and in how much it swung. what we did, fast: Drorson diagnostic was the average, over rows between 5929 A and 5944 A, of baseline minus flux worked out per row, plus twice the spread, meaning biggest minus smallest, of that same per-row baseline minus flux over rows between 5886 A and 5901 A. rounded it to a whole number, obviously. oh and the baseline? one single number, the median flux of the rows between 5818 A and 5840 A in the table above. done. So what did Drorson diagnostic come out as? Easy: 5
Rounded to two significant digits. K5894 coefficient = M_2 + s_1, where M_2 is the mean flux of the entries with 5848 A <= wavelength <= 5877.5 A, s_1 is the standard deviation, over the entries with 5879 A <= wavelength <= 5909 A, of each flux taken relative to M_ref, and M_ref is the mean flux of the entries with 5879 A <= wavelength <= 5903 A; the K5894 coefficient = 8.0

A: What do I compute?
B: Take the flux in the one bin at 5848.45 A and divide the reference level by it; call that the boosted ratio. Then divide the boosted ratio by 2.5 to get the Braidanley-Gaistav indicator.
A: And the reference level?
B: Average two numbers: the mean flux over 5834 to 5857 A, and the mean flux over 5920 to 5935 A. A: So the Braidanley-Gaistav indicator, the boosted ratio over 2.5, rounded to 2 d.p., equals 0.37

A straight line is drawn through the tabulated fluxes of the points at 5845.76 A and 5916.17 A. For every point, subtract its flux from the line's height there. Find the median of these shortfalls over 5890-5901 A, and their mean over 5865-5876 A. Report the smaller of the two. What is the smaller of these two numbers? -1.7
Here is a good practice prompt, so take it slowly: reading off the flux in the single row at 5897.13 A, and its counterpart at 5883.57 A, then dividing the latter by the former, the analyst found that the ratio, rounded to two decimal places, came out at 1.44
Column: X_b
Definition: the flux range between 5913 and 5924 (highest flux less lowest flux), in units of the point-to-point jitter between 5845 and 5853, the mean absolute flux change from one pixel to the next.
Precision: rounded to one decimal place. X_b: 5.1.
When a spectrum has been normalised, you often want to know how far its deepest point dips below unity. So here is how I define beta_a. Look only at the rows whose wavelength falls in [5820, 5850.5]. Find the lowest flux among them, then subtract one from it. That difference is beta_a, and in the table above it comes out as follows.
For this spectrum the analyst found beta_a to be 3.0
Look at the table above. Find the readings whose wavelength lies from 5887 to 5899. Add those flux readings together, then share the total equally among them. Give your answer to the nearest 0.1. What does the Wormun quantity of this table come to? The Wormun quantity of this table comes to 5.6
